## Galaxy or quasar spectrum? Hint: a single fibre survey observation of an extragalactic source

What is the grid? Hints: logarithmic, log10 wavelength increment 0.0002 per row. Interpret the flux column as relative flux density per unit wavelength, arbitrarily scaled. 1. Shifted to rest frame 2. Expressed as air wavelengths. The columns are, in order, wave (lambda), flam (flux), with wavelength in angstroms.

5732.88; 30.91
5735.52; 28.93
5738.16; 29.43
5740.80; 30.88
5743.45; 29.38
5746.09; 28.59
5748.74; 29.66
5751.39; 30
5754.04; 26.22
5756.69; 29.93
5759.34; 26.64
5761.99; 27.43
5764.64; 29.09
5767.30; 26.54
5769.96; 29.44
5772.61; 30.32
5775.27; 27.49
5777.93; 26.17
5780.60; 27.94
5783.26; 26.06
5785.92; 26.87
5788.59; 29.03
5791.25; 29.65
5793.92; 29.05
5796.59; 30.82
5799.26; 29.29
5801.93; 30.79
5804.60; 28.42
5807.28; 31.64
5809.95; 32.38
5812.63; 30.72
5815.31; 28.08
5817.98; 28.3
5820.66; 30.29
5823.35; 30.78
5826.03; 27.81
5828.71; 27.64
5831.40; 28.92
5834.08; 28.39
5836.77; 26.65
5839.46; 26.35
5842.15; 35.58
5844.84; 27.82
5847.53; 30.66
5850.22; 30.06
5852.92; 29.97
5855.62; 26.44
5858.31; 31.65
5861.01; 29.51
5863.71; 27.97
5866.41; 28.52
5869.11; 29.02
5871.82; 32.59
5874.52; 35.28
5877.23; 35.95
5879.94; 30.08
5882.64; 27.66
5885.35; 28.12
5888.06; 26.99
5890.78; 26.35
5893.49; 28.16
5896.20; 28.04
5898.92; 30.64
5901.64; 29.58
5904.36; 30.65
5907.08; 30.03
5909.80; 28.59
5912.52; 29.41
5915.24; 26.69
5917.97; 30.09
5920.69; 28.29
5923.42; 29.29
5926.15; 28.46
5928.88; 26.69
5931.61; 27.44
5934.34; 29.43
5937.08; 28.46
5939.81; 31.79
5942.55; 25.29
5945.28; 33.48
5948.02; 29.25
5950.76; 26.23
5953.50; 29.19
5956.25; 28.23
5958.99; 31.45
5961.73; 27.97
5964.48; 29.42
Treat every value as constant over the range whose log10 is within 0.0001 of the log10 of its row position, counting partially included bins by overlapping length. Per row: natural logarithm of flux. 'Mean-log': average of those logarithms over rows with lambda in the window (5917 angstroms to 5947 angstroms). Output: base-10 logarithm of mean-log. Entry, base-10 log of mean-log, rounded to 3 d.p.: 0.527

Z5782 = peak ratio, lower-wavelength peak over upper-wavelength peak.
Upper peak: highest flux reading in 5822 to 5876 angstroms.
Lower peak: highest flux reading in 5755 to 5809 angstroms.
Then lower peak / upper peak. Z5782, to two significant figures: 0.89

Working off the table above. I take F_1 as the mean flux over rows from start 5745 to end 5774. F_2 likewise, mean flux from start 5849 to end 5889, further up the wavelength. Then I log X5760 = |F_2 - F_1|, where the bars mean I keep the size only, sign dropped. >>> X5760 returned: 1.5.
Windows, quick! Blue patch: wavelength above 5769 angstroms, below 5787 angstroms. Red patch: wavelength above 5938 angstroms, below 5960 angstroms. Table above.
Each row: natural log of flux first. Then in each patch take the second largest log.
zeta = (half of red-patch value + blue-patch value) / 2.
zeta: 2.556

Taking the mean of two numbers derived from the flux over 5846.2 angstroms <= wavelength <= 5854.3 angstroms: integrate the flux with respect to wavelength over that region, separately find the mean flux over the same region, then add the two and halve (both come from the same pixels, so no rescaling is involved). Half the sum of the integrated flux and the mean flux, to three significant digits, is 137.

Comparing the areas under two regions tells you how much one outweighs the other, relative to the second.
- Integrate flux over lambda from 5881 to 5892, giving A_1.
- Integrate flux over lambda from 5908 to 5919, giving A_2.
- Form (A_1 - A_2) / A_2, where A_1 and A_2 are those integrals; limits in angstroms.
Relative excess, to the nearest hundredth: -0.05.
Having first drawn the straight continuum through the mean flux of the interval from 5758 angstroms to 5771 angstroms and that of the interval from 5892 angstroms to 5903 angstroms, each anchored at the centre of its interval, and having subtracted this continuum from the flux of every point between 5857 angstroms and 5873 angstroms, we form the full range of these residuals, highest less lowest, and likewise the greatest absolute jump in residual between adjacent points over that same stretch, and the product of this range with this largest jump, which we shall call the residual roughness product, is 16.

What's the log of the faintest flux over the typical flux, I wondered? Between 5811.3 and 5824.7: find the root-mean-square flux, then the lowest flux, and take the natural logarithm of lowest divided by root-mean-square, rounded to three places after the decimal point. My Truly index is -0.055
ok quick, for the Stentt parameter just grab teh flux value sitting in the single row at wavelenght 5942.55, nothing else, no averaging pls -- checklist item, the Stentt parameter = 25.29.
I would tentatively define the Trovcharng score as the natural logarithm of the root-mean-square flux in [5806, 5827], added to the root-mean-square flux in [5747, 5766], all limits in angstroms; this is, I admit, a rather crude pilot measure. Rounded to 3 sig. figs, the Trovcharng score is 31.9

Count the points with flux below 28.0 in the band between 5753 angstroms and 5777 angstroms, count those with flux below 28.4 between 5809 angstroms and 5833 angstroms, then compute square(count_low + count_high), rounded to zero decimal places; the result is 81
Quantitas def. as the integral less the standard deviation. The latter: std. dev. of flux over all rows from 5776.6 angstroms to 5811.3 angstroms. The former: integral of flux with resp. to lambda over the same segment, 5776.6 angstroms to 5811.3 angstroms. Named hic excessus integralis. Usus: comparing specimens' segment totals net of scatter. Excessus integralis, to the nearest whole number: 1007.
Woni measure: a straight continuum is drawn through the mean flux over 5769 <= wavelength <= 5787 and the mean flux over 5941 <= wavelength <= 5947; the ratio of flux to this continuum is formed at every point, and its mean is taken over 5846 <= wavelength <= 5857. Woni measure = 1.03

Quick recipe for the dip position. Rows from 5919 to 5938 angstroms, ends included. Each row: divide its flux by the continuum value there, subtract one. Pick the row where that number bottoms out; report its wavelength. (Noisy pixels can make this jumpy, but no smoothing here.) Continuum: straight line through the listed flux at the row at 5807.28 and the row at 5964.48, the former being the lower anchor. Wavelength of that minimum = 5928.88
